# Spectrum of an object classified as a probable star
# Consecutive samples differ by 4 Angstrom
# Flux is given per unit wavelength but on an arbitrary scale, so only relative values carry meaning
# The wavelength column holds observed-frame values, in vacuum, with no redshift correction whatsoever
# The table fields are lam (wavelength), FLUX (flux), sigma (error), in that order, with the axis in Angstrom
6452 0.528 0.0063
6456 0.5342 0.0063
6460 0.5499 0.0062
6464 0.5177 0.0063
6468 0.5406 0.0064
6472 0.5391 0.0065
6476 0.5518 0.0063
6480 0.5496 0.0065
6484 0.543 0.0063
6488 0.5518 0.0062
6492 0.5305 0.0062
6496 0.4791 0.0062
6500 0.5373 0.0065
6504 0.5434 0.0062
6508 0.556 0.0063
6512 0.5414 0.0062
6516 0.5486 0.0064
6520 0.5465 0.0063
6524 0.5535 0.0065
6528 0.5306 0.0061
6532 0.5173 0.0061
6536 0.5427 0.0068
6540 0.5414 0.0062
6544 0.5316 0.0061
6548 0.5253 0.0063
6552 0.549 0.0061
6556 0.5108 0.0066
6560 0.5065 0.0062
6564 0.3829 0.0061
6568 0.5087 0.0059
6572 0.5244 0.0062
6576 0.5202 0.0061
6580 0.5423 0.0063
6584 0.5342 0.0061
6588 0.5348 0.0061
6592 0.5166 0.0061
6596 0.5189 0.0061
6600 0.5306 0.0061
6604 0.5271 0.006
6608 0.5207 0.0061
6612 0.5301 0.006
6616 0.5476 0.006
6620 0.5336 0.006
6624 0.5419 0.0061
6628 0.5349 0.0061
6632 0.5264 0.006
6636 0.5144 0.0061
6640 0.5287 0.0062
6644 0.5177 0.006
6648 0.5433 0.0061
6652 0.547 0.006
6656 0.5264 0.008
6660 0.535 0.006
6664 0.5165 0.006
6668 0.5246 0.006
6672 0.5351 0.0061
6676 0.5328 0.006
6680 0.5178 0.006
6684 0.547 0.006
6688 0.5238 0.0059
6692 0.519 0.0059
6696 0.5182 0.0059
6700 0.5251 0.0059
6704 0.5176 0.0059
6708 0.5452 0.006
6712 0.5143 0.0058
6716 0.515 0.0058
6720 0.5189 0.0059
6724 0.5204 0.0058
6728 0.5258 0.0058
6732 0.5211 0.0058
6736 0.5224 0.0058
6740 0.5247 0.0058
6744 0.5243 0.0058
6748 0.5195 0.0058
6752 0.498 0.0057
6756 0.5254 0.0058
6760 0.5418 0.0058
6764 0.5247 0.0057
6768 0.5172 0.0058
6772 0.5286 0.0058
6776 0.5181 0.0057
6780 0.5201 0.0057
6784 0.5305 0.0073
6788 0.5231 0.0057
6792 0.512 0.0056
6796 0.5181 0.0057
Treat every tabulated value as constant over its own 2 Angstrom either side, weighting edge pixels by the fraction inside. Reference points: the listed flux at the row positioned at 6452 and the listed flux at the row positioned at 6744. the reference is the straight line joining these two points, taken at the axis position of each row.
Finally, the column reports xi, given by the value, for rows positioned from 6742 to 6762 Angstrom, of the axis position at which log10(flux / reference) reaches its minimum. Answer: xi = 6752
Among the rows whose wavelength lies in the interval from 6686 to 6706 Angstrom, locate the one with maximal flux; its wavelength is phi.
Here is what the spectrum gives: 6700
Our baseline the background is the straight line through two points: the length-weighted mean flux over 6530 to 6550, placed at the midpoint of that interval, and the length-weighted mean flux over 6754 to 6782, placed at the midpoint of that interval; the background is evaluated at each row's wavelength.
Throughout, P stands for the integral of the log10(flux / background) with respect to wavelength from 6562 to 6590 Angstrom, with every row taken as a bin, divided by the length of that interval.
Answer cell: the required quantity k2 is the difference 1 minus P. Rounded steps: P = -0.023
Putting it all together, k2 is 1.02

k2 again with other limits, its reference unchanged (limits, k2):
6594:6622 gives 1.00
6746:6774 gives 1.00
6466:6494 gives 0.99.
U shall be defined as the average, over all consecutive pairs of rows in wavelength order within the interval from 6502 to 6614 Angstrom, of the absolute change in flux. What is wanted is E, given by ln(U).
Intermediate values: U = 0.0200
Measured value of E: -3.91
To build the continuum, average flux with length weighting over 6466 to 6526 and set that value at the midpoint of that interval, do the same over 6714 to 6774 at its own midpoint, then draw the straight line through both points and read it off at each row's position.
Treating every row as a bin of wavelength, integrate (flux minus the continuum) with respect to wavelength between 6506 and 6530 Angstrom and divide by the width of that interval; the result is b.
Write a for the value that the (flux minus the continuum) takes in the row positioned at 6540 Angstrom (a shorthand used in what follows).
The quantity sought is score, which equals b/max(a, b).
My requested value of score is 1.00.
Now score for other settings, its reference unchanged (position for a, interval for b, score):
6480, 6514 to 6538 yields 0.18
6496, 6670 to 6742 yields 1.00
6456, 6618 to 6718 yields 1.00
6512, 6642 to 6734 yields 0.16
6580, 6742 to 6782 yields 0.16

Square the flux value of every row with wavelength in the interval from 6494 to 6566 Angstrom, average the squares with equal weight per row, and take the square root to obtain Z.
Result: 0.526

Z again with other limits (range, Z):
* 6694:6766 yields 0.522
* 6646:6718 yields 0.528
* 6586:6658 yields 0.530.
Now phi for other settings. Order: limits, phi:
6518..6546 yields 6524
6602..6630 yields 6616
